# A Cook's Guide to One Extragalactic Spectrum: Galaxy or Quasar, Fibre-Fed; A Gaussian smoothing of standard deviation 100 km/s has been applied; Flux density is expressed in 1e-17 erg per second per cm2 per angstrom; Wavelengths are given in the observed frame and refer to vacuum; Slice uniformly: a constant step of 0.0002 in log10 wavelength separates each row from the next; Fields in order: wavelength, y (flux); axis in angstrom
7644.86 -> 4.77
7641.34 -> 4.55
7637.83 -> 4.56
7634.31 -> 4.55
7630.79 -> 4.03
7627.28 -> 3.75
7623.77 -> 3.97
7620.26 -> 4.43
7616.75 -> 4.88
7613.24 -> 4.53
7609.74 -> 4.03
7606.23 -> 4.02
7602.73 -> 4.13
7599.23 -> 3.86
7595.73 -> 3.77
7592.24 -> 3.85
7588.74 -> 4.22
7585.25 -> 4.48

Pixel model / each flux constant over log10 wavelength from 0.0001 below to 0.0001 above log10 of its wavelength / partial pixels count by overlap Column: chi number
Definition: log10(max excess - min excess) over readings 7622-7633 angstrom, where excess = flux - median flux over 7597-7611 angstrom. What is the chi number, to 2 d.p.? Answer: -0.55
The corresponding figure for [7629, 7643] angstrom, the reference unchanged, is -0.28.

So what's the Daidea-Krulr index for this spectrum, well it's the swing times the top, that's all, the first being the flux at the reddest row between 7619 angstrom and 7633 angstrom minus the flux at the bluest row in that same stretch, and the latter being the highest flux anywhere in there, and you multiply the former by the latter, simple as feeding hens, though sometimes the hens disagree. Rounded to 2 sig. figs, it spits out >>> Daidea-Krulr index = -1.8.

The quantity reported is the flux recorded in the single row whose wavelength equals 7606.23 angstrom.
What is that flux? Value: 4.02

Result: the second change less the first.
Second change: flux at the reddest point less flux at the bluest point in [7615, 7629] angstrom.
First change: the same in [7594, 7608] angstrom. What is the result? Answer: -1.4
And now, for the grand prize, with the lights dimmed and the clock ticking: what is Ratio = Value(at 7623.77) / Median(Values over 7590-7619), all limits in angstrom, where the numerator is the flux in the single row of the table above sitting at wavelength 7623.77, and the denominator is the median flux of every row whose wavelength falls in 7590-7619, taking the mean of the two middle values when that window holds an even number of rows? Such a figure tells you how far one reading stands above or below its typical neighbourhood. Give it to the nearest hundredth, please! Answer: 0.99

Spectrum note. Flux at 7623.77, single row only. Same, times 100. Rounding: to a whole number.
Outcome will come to 397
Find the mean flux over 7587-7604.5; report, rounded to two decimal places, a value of 3.97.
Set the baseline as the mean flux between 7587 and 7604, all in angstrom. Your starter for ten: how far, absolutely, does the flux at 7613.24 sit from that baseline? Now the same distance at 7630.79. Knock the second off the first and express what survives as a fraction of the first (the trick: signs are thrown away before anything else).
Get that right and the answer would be 0.9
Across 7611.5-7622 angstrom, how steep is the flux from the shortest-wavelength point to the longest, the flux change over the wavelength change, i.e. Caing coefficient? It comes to -0.01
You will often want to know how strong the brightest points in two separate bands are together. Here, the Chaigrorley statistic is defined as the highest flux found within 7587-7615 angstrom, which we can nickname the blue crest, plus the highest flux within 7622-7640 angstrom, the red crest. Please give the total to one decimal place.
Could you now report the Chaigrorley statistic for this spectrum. 9.1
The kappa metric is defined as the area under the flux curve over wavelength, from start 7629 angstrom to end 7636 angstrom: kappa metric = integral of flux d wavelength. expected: 30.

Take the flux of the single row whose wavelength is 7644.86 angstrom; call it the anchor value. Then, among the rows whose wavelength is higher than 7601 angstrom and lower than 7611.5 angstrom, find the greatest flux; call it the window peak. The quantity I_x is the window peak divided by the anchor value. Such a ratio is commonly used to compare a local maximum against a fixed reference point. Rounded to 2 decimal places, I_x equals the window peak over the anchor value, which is 0.87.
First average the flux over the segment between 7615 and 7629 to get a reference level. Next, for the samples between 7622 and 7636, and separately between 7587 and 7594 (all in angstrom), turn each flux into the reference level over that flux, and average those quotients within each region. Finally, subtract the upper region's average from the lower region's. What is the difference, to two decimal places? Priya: 0.01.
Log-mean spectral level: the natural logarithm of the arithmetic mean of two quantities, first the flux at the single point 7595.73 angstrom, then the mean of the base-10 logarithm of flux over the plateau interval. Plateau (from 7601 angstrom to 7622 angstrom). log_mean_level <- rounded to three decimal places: 0.790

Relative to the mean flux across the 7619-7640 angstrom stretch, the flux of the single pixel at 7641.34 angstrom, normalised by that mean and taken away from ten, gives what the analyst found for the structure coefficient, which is 8.92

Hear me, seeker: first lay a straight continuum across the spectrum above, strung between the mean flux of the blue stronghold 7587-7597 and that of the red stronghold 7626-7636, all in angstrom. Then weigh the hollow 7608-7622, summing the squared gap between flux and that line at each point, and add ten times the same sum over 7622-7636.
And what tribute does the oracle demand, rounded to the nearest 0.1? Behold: 4.2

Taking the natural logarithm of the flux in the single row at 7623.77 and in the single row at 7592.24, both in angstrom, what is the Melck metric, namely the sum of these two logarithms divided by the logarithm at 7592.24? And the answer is 2.02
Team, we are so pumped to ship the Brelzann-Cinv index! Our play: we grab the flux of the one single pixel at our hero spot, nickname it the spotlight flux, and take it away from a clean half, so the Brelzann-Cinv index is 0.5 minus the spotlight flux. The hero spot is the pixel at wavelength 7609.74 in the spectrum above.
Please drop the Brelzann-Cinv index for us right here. -3.5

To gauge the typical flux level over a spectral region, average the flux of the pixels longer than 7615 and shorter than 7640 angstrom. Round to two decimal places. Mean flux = 4.31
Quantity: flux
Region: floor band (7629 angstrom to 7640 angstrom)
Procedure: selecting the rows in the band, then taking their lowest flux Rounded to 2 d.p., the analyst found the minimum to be 4.03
